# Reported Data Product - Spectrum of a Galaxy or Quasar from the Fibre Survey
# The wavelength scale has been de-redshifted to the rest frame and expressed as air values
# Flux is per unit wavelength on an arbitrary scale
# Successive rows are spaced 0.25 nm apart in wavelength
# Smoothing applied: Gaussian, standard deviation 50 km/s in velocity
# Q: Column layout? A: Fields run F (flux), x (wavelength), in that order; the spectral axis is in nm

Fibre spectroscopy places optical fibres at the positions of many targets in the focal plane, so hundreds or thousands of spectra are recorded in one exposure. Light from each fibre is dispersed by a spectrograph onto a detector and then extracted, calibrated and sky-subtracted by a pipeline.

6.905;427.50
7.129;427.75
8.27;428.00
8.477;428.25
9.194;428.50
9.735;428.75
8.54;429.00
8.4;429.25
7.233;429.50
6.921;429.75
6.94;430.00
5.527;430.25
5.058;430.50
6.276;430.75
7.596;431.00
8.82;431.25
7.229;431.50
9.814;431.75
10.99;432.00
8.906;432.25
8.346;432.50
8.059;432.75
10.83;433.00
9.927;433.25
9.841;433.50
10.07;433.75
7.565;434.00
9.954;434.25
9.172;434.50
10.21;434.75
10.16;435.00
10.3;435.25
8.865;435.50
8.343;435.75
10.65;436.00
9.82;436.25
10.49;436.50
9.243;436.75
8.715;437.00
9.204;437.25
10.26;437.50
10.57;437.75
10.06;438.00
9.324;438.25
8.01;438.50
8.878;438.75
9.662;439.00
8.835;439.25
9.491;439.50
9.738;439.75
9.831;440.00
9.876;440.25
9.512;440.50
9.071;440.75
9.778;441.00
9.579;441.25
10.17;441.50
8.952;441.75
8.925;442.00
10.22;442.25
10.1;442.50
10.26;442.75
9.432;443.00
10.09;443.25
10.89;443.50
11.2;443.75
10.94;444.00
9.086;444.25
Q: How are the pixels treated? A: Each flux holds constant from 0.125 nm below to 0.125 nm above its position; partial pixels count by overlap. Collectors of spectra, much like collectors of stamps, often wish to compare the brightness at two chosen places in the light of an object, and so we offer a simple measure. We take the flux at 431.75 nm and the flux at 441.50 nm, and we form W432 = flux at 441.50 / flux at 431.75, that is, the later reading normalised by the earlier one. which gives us 1.0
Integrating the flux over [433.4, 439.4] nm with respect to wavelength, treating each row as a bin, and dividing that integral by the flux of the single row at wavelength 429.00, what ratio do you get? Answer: 6.7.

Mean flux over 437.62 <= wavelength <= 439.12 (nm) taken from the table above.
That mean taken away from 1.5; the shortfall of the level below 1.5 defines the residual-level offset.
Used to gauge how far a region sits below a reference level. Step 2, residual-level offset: -7.92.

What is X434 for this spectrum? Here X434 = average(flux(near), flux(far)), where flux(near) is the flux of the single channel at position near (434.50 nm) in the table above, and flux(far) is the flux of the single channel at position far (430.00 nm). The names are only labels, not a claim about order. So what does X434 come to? 8.1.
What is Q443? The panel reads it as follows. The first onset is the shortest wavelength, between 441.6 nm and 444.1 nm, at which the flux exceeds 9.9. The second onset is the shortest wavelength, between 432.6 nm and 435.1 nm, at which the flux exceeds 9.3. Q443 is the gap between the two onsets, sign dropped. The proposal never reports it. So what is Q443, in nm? 9.25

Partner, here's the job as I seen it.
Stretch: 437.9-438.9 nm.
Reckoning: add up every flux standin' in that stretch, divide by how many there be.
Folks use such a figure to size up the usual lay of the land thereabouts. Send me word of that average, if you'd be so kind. 9.1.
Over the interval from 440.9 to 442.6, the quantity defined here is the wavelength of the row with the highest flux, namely 442.25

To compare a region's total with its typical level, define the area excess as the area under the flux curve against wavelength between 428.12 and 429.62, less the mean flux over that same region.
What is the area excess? 4.3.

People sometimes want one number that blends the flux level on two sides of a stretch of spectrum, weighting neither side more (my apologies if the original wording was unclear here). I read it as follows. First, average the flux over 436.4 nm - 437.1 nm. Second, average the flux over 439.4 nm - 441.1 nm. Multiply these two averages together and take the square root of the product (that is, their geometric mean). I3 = 9.5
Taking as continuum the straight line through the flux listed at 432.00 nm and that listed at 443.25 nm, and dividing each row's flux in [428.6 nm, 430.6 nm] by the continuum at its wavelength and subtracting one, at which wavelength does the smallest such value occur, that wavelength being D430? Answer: 430.50 nm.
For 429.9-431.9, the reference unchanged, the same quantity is 430.50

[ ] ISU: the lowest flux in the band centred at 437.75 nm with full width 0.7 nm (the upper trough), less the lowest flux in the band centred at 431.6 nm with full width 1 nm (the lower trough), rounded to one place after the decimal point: 2.8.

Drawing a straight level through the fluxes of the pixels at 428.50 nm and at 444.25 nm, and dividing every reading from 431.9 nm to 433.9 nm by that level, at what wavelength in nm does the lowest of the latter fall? 432.75 nm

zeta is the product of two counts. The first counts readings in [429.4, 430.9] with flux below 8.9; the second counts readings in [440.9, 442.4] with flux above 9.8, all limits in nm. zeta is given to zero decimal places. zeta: 12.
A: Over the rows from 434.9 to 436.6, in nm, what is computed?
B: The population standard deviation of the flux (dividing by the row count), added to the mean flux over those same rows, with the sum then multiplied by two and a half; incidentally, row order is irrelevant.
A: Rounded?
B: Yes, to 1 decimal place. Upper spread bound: 26.5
